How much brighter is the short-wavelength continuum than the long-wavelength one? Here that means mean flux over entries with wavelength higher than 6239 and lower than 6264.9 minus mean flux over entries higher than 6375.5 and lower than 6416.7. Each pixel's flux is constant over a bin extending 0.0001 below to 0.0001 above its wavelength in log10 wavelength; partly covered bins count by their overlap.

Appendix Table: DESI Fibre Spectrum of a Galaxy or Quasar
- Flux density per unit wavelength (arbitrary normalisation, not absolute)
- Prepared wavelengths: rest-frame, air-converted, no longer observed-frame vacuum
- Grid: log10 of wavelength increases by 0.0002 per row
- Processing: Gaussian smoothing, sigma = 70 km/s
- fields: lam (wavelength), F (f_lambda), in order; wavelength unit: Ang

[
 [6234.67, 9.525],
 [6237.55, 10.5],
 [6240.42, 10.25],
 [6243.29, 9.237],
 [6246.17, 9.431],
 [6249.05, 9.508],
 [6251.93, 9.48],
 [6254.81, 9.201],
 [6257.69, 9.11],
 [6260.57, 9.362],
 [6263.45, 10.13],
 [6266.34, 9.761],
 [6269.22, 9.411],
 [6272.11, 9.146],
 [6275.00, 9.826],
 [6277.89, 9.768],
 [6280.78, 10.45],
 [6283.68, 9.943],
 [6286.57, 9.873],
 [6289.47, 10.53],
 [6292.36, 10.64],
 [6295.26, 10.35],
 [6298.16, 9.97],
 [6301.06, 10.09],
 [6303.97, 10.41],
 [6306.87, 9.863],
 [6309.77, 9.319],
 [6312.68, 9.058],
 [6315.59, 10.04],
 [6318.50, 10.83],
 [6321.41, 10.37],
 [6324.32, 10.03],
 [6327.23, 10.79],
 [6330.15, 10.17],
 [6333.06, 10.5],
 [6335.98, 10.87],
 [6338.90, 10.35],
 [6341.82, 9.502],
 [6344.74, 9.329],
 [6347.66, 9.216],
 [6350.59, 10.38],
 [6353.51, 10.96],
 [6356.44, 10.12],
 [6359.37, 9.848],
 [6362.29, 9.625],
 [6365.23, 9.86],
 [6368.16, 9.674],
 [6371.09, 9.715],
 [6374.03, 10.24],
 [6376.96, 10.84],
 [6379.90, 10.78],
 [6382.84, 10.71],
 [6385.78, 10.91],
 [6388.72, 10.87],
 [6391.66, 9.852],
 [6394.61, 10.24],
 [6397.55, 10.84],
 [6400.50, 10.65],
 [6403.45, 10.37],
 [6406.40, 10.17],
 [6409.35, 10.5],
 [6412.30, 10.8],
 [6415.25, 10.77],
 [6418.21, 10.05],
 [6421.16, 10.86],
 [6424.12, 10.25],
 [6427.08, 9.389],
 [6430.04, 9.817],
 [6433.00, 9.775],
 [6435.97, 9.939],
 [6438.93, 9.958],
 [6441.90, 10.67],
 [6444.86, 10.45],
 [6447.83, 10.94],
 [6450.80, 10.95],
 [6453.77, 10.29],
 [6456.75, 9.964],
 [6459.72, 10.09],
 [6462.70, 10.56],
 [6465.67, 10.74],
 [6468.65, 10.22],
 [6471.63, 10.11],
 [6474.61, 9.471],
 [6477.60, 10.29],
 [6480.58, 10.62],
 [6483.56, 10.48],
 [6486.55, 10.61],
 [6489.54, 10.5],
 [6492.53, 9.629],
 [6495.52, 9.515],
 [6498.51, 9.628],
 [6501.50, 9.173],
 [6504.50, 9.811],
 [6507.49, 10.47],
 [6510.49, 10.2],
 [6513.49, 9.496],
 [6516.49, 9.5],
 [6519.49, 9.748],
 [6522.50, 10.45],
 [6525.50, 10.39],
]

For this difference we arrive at -1.1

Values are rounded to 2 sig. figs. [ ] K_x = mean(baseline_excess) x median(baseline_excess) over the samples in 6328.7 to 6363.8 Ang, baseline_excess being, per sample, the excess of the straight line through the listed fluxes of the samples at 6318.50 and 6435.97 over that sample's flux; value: 0.27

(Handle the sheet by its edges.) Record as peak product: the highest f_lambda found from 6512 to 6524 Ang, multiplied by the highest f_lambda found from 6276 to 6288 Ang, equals 109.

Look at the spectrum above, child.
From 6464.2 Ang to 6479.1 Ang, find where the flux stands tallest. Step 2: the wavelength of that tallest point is 6465.67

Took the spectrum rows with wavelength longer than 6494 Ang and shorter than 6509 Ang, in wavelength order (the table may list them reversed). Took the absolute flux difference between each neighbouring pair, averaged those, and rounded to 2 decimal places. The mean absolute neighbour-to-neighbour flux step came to 0.47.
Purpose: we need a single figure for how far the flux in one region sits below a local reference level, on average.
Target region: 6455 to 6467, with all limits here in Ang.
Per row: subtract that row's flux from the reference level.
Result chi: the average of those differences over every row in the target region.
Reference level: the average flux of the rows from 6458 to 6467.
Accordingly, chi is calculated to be 0.1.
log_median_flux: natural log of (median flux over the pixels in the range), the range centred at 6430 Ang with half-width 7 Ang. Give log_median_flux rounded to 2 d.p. 2.28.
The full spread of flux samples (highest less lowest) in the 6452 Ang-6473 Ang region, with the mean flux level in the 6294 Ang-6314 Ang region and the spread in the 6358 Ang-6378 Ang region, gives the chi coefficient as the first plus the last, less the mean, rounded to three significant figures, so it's -7.87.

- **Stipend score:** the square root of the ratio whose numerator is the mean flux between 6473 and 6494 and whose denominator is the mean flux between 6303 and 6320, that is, 1.02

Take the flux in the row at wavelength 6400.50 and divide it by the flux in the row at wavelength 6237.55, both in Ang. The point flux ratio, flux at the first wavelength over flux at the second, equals 1.01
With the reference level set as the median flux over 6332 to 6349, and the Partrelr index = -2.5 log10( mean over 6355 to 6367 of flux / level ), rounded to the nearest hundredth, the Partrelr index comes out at 0.01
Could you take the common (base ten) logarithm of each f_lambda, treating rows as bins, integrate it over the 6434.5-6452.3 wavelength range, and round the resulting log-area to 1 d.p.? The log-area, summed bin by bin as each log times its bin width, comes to 18.2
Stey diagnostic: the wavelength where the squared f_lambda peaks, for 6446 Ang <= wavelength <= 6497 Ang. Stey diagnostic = 6450.80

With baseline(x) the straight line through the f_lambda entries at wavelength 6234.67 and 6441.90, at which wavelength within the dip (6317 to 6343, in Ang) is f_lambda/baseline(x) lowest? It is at 6341.82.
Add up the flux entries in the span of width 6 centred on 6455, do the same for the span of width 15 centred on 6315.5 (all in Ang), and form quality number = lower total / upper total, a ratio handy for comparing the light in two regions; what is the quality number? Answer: 2.4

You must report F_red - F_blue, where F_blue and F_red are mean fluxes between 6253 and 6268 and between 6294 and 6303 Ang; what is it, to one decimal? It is 0.6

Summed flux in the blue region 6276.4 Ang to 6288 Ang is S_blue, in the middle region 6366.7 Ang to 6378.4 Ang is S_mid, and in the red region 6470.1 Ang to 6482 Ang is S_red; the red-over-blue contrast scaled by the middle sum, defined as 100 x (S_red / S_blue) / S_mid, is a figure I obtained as 2.50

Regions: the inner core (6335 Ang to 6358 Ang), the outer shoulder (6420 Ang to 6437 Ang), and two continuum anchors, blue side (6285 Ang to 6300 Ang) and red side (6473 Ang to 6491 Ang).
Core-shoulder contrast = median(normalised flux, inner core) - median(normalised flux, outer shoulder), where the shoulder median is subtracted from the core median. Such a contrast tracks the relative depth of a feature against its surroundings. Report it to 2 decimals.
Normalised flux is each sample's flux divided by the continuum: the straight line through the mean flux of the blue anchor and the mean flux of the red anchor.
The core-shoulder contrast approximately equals 0.04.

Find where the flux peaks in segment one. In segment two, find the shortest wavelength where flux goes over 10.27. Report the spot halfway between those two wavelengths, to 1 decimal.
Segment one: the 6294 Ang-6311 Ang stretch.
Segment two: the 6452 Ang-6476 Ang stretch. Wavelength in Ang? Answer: 6378.9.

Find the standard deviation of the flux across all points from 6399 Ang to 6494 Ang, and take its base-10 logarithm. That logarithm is -0.38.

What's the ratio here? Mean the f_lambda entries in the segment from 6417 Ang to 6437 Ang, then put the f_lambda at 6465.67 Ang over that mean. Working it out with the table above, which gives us 1.07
